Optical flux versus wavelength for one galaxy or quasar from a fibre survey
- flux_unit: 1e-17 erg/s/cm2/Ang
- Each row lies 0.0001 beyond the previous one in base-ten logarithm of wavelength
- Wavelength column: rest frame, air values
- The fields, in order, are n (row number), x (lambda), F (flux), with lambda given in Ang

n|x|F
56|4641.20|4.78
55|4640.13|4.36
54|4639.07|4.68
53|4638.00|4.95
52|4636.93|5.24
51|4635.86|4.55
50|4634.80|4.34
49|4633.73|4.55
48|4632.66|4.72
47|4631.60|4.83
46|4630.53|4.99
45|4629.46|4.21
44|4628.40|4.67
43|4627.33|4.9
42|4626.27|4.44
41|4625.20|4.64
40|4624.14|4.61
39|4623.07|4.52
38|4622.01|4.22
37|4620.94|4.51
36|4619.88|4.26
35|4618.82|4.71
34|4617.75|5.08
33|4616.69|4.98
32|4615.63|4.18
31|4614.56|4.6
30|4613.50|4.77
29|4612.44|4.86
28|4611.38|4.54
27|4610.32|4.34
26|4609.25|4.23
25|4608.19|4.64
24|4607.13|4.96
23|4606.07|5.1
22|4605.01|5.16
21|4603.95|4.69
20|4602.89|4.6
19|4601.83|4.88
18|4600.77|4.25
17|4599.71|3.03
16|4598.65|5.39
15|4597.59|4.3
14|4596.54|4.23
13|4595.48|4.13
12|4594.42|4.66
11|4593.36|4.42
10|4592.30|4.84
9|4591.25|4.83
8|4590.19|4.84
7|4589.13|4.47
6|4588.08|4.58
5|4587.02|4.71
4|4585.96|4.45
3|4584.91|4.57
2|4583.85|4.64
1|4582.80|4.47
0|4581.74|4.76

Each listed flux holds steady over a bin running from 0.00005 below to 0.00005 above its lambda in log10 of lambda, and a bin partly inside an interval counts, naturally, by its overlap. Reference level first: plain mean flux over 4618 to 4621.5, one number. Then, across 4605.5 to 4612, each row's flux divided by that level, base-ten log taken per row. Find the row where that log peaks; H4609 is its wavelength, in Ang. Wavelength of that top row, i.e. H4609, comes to 4606.07 Ang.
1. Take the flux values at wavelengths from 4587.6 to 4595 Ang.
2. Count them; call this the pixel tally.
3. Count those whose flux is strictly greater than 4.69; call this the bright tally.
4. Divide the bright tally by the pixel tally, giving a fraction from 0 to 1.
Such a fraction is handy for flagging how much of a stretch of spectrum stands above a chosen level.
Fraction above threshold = 0.4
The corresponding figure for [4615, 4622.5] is 0.4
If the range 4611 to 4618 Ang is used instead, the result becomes 0.6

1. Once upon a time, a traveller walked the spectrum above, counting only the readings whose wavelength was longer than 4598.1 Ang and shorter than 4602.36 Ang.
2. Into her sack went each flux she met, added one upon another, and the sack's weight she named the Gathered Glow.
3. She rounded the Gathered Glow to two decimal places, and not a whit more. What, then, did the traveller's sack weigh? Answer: 17.55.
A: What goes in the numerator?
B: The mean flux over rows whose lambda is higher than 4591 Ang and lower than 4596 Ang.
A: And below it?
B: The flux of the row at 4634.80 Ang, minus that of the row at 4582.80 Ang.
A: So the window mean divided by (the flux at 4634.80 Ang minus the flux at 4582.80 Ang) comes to -35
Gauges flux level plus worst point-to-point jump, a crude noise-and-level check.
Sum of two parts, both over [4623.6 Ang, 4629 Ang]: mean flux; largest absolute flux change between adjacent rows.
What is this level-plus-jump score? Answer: 5.11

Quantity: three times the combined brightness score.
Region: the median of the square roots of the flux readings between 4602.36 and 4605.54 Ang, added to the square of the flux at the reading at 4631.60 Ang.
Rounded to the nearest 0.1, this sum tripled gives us 76.5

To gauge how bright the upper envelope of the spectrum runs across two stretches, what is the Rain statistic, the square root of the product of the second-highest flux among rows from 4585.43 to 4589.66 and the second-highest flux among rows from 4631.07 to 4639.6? 4.76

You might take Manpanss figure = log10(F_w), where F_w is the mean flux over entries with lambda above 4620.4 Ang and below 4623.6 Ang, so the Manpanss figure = 0.645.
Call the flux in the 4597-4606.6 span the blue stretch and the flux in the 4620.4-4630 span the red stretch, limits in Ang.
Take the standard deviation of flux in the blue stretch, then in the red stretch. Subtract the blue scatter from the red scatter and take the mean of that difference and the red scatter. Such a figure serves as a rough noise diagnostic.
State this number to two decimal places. -0.13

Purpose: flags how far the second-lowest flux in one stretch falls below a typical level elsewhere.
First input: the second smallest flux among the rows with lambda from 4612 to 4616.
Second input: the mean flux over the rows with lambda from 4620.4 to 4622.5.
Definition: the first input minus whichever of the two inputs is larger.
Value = 0.0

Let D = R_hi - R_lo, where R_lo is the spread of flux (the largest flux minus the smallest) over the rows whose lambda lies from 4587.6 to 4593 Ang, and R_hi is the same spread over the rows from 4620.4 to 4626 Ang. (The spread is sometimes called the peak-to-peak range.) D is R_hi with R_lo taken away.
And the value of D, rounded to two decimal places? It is 0.05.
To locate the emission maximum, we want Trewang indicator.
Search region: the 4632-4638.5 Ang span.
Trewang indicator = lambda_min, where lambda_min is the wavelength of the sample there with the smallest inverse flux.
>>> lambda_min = 4636.93 Ang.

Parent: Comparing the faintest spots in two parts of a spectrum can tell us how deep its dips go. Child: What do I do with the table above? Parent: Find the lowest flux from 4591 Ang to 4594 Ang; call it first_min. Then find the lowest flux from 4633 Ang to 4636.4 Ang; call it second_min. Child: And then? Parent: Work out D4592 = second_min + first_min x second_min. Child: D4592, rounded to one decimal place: 23.5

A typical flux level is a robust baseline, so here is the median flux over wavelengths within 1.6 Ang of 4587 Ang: 4.58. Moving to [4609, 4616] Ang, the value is 4.54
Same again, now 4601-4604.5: 4.69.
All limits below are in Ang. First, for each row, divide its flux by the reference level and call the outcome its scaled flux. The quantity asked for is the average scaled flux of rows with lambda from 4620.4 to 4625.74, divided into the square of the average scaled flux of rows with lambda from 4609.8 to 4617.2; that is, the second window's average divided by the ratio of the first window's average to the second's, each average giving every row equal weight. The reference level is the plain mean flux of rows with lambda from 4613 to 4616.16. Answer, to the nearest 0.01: 1.05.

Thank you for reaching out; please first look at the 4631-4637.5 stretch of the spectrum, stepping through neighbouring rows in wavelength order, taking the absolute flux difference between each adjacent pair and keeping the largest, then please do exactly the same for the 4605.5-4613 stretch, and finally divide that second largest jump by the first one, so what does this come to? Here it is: 0.59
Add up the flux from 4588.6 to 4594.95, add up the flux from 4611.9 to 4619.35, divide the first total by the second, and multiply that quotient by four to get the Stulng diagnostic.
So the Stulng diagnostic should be 3.4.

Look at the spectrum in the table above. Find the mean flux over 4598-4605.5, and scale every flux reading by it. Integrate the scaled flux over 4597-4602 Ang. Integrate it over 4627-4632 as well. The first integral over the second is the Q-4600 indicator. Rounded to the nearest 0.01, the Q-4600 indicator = 0.92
